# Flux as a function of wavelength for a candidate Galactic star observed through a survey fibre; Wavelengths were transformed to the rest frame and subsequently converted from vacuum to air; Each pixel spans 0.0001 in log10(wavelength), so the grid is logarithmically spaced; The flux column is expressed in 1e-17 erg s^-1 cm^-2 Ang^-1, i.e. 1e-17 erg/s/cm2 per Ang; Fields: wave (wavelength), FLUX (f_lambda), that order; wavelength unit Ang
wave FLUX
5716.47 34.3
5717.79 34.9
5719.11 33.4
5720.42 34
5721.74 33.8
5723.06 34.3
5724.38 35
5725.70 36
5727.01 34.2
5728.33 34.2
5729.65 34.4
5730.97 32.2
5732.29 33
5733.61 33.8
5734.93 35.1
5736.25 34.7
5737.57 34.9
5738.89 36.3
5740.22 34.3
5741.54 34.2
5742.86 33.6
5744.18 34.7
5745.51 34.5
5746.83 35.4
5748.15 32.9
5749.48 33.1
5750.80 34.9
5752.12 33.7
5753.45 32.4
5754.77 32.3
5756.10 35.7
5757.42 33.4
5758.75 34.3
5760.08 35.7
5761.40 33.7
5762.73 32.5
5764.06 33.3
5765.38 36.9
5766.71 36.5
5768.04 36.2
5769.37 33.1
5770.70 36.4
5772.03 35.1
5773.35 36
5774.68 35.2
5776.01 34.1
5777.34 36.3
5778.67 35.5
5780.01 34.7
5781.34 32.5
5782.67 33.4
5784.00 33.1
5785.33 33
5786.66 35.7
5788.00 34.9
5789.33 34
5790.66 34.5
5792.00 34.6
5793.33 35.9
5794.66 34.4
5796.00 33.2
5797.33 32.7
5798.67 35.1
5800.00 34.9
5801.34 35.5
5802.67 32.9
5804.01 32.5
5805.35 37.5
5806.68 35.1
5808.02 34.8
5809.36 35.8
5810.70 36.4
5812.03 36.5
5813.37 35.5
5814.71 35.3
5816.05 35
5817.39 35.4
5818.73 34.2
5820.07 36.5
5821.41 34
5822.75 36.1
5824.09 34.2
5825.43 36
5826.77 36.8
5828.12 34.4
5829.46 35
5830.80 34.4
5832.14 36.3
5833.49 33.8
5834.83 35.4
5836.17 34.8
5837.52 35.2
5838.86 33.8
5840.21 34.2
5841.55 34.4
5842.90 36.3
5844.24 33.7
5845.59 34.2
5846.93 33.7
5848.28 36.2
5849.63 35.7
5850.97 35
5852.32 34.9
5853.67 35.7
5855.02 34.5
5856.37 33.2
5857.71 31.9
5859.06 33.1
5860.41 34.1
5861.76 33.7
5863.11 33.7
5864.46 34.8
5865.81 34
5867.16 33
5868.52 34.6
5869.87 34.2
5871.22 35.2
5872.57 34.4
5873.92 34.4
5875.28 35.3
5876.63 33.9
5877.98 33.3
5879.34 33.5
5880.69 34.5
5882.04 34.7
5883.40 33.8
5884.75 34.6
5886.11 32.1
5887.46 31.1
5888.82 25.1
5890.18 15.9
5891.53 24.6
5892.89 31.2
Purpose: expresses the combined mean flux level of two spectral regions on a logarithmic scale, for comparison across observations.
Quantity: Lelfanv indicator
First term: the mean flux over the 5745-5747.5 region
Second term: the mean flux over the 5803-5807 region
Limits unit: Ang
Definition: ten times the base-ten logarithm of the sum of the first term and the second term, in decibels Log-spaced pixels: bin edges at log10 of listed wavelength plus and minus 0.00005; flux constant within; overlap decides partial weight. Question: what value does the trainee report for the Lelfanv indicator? 18.4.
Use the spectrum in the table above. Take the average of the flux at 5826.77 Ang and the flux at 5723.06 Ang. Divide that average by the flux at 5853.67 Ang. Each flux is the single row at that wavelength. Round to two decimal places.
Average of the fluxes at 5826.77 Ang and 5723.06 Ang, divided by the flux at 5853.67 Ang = 1.00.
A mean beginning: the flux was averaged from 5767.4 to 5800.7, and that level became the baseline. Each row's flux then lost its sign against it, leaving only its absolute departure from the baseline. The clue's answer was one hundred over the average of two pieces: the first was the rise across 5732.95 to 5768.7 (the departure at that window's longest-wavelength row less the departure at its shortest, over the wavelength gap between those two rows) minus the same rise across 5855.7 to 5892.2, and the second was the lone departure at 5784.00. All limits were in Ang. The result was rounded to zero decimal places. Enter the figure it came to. 159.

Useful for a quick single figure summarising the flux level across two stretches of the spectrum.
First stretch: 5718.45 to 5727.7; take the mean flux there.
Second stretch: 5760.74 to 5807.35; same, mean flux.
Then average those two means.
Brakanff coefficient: 34.5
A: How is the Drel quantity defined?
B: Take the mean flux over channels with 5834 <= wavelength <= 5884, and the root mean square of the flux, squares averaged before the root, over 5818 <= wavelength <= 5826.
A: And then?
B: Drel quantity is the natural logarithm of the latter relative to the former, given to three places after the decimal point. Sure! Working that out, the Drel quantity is 0.024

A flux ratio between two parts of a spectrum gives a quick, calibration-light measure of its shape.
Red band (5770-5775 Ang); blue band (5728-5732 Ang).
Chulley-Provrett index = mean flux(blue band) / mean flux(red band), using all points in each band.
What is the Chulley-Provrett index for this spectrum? 0.94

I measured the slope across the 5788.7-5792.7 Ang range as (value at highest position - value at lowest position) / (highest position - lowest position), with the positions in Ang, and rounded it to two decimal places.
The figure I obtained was 0.22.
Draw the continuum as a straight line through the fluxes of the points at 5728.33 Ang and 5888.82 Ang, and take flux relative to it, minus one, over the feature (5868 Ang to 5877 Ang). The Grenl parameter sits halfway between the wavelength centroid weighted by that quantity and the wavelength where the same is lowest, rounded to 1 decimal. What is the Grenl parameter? 5871.2 Ang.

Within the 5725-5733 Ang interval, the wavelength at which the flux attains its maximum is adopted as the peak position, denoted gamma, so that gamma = 5725.70 Ang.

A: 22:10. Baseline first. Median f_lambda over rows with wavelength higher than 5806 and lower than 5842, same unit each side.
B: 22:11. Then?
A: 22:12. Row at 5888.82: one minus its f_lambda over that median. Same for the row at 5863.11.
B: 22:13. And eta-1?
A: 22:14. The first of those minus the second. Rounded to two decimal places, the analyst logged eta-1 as 0.25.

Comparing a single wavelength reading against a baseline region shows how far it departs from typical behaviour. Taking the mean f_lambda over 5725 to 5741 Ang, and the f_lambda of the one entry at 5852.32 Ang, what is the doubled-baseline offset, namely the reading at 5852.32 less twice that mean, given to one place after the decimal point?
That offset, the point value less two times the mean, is -34.0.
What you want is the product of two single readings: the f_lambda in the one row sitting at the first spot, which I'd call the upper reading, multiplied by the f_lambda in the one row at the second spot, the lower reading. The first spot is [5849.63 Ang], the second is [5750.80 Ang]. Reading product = 1246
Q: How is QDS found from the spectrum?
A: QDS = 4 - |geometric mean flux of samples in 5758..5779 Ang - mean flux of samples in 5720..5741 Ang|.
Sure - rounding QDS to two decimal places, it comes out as 3.36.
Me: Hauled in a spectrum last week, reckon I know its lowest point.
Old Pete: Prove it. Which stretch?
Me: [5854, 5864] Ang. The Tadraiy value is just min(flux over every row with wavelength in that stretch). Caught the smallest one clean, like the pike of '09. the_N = 31.9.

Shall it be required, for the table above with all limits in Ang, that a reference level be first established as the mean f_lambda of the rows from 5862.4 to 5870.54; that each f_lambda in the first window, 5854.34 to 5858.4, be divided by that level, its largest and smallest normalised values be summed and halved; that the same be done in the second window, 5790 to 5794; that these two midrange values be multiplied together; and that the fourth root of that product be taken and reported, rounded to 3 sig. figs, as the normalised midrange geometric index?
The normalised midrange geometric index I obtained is 1.00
